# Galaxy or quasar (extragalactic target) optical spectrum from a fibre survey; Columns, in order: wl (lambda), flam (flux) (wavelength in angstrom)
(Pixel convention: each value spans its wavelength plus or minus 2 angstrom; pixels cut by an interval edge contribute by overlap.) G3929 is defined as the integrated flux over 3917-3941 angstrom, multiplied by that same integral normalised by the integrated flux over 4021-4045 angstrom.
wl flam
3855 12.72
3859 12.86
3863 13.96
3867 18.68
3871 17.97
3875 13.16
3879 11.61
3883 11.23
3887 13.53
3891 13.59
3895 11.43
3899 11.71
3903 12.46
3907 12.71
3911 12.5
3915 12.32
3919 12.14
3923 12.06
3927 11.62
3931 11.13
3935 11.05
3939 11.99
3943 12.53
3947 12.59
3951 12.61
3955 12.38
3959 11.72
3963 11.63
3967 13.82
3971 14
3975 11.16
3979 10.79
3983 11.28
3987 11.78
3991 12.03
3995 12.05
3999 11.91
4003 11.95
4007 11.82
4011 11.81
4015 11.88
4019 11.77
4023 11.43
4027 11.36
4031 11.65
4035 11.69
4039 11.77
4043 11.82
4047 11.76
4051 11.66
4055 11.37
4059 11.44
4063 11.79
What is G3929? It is 281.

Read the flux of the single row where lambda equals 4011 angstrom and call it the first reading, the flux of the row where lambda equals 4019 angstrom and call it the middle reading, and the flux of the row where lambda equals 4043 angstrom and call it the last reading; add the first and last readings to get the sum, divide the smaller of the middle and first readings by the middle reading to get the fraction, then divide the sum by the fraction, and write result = 23.6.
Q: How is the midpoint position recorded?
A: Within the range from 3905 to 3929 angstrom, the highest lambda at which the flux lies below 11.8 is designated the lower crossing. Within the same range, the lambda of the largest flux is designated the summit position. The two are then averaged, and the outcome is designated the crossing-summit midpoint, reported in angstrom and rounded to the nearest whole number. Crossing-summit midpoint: 3917 angstrom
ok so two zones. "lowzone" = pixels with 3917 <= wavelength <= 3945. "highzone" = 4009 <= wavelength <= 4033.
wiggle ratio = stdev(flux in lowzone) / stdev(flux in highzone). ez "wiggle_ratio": 2.6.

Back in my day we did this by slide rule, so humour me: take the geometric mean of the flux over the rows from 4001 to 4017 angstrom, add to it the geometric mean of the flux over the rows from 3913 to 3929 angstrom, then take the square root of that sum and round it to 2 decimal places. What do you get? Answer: 4.89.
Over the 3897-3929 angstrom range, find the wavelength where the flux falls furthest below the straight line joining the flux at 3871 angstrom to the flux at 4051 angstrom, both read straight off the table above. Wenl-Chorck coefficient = 3899 angstrom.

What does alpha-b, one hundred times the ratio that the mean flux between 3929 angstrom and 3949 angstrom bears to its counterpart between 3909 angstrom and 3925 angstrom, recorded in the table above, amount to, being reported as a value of 96.8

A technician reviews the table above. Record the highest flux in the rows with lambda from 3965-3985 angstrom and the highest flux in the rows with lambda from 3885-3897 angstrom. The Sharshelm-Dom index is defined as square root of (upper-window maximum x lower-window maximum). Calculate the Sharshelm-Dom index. 13.8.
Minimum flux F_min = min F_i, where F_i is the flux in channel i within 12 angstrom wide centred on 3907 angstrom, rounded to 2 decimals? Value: 12.46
